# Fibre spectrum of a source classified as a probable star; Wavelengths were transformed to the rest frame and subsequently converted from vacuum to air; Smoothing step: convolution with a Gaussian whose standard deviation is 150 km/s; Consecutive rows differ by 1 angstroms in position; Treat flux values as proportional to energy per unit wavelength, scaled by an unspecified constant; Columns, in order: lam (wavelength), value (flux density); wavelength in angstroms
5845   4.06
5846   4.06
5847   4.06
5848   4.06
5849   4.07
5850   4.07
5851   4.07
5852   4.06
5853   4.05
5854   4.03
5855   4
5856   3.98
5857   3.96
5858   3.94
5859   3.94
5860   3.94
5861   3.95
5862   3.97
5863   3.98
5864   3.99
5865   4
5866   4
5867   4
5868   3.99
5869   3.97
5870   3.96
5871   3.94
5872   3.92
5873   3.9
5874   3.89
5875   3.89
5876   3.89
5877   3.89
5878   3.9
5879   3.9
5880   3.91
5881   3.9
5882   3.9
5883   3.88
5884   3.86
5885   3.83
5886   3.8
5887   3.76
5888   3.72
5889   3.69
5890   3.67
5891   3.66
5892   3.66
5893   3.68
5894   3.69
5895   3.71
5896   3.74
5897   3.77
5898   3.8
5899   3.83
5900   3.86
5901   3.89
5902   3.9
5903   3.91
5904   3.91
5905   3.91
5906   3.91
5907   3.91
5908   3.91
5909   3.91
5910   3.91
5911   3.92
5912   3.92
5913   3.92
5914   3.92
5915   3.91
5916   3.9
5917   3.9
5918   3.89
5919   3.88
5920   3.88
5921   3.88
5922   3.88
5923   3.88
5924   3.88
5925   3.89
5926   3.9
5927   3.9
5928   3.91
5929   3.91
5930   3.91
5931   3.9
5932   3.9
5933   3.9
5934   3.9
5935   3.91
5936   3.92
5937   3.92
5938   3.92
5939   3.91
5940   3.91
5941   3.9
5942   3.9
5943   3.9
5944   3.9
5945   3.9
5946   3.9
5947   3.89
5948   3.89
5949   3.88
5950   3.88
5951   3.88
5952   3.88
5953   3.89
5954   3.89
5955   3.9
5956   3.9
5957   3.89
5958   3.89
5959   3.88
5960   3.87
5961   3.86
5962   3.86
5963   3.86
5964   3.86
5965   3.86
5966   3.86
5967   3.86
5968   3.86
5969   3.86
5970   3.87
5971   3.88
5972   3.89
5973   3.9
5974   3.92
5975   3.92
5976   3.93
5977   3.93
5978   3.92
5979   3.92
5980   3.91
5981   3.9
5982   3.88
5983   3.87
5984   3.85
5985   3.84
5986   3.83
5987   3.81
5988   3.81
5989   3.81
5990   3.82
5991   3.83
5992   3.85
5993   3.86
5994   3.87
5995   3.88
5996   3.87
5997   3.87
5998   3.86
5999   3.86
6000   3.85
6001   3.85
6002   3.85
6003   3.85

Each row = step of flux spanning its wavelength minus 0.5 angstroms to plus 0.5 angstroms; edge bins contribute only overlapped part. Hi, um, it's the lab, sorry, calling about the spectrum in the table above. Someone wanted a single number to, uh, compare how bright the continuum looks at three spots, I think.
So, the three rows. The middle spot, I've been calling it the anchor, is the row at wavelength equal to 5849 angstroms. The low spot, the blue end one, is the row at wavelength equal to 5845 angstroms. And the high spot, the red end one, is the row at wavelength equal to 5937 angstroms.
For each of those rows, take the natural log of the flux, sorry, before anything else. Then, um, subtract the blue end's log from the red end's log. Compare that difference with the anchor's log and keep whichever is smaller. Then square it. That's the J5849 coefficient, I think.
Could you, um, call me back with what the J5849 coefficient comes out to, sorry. 0.0012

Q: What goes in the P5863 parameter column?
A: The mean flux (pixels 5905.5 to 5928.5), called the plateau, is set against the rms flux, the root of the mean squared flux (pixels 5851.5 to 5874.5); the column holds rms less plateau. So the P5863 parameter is 0.07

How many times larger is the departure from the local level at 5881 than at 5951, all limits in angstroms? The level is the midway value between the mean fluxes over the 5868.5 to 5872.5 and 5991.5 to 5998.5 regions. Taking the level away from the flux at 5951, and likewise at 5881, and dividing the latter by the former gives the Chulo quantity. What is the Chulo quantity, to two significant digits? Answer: 0.25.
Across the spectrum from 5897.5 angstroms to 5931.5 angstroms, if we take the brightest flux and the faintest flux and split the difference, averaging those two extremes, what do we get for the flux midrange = 3.86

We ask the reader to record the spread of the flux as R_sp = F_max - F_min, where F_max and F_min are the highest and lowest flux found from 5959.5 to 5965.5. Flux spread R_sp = 0.010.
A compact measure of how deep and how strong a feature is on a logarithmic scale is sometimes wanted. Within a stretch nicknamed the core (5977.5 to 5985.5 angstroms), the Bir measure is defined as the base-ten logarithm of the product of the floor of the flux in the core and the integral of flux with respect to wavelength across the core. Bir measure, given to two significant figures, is 2.1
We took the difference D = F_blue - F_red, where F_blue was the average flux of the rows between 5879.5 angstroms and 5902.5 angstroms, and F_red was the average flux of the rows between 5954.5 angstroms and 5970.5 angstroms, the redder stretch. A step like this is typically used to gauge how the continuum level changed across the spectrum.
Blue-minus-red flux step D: -0.084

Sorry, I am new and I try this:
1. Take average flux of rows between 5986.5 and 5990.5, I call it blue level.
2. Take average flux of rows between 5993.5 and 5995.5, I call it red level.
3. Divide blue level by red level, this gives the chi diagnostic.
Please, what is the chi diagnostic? 0.98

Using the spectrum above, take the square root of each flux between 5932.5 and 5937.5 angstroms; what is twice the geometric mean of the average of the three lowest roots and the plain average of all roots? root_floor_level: 3.95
